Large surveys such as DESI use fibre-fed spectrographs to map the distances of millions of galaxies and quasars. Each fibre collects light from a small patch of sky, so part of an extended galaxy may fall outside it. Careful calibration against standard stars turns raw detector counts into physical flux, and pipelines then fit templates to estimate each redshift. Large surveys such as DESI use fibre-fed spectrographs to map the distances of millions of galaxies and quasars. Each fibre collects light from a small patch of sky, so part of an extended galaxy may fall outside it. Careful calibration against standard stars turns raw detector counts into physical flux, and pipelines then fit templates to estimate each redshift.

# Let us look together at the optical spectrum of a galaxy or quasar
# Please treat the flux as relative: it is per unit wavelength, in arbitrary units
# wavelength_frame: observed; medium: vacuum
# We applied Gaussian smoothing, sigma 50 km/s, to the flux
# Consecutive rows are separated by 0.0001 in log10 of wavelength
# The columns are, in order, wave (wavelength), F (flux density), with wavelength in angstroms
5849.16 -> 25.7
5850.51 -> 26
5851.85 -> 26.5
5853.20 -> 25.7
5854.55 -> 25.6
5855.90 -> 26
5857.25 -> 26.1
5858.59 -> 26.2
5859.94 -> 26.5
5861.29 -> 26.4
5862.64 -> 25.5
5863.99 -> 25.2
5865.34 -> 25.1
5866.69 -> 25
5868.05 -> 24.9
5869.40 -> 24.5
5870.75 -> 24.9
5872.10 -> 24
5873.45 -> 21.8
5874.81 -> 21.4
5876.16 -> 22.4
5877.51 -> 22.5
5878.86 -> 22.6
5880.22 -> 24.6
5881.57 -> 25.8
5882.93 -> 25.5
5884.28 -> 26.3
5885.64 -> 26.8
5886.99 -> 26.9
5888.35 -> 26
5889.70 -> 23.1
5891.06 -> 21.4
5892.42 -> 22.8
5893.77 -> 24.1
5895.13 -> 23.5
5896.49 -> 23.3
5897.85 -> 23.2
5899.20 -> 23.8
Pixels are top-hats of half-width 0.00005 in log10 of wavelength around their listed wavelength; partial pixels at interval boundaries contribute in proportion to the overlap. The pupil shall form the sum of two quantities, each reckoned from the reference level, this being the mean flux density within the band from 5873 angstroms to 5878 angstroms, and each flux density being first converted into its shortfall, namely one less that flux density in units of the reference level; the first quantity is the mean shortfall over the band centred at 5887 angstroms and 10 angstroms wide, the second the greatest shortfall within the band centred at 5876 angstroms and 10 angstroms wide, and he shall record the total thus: -0.11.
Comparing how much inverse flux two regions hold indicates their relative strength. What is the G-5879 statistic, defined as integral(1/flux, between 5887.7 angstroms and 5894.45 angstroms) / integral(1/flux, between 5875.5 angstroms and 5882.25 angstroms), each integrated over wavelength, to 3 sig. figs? 1.01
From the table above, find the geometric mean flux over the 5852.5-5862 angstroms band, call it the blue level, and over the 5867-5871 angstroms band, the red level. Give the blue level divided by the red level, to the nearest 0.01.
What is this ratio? 1.05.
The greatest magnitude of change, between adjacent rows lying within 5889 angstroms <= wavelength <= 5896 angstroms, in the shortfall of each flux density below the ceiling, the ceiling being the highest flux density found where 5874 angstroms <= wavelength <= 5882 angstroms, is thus 1.7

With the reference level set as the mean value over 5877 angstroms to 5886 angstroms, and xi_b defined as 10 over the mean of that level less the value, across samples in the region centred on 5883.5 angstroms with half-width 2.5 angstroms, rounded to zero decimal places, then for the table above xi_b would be -8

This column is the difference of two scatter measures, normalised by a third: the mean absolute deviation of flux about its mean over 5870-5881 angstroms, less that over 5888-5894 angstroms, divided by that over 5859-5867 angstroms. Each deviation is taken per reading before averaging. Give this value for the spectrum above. 0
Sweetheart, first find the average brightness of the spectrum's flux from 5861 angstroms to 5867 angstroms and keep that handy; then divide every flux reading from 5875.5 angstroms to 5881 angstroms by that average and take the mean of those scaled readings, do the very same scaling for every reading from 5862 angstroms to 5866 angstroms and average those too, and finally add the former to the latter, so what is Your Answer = 1.90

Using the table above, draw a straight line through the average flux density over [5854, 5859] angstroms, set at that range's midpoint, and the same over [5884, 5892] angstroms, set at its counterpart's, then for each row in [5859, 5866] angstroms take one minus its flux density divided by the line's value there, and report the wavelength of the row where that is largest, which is 5865.34 angstroms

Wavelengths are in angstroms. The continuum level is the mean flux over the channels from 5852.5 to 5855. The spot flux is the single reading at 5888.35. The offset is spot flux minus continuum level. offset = 0.4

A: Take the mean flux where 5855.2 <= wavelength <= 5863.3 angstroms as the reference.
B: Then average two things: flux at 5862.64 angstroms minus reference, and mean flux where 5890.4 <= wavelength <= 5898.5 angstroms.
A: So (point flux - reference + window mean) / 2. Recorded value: 11.2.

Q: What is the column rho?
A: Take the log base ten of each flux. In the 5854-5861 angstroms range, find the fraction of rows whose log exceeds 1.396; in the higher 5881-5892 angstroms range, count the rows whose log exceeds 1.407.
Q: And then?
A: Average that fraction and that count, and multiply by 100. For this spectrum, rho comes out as 300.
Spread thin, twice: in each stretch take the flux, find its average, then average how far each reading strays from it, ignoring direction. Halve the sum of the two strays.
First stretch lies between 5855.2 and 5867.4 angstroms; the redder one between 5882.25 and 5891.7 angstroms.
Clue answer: 1.1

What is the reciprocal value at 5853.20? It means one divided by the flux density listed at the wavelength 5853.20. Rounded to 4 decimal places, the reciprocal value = 0.0389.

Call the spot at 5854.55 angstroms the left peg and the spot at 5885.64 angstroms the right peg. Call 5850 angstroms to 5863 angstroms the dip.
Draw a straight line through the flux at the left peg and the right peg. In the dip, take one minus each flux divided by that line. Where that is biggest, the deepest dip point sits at 5862.64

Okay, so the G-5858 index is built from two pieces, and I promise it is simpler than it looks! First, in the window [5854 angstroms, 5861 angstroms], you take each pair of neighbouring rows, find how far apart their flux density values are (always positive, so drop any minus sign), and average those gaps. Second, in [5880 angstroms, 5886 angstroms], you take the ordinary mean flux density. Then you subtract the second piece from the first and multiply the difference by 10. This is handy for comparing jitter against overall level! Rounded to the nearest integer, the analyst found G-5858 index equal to -256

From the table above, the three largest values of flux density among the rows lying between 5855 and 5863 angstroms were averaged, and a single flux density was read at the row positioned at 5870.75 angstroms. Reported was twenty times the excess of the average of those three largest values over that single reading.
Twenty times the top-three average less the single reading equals 29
